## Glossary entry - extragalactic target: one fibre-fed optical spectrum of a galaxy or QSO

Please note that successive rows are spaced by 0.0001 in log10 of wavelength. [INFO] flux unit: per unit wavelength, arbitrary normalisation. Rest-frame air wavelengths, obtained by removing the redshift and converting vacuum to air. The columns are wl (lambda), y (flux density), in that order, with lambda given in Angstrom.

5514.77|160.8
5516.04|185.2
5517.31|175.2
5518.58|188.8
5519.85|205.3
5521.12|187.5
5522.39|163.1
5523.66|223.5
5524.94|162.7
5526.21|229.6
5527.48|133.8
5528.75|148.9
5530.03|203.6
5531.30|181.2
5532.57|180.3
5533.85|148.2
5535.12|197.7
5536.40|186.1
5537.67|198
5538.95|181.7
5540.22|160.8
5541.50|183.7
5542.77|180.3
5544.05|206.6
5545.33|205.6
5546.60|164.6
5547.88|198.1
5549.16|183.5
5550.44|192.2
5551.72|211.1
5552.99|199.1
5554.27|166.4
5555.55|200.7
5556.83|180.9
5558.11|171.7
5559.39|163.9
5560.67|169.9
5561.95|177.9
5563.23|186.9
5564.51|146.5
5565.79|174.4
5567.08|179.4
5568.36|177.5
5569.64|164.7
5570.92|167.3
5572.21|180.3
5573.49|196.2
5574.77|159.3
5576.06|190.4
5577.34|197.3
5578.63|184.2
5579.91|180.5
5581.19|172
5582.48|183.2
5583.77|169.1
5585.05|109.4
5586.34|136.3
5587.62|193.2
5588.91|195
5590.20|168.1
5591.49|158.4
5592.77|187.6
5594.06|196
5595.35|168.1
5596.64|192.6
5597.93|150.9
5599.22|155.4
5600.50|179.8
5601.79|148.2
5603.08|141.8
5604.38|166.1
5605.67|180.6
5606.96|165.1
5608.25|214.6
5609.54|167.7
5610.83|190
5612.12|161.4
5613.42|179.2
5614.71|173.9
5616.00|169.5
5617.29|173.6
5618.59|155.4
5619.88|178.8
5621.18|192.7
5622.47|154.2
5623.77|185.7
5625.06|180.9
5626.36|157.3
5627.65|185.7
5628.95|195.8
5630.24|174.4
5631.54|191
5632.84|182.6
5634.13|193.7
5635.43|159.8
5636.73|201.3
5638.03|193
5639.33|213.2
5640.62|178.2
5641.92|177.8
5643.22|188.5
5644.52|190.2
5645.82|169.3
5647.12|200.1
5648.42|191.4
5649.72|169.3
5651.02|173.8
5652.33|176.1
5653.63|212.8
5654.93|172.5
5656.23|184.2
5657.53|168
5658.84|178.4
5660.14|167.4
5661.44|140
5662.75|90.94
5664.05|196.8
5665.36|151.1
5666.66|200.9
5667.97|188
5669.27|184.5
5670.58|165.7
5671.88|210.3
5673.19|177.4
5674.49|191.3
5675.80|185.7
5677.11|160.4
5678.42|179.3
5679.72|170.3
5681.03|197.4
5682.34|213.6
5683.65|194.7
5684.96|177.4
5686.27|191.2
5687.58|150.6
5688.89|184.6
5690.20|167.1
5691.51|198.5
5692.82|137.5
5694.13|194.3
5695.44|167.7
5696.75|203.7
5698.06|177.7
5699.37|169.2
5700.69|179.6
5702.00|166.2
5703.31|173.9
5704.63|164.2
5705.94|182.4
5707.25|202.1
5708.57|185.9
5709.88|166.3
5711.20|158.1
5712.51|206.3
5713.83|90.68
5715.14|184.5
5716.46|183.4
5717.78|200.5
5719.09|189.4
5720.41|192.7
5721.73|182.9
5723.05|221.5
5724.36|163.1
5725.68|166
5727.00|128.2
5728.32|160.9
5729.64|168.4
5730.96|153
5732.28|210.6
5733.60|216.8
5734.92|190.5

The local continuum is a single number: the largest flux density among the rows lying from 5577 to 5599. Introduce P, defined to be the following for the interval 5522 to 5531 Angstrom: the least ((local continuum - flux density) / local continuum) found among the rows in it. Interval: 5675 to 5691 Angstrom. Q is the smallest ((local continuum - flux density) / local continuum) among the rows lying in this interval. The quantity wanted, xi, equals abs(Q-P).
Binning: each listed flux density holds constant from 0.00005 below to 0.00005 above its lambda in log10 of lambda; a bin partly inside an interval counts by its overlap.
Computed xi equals 0.081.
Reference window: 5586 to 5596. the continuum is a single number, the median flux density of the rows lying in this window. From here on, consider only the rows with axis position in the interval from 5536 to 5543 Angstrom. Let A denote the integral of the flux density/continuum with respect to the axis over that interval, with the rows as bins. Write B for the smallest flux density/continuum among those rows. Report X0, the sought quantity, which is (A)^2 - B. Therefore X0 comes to 50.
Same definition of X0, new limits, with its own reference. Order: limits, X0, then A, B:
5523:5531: 67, 8.3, 0.752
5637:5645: 73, 8.6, 1.000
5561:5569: 60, 7.8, 0.824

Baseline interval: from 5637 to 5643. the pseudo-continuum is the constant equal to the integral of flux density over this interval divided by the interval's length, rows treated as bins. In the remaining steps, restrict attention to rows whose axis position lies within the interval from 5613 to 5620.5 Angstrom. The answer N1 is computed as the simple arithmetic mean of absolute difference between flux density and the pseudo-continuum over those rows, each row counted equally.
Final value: 19.5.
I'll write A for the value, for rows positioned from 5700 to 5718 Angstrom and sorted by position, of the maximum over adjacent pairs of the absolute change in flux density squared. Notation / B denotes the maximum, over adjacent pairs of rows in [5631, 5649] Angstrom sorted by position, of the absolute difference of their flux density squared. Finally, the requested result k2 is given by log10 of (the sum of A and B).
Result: 4.69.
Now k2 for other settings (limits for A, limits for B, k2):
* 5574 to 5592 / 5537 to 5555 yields 4.53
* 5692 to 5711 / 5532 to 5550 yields 4.56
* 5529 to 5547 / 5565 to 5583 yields 4.48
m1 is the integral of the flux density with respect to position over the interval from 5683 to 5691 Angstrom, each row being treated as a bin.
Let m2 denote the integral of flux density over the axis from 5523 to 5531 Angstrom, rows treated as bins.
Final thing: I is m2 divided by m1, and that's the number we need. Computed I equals 1.031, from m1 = 1423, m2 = 1468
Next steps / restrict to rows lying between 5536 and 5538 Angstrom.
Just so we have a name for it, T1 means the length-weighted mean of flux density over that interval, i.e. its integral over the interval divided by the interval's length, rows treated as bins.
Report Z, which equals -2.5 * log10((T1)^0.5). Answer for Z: -2.86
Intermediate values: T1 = 192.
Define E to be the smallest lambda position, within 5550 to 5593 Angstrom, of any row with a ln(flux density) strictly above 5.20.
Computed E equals 5550.44 Angstrom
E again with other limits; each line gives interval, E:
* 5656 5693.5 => 5656.23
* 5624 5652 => 5627.65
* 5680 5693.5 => 5681.03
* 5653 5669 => 5653.63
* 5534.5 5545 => 5535.12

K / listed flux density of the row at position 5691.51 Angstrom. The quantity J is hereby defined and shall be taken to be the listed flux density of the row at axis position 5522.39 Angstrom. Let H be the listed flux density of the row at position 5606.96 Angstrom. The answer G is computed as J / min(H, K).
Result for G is 0.99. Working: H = 165.1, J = 163.1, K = 198.5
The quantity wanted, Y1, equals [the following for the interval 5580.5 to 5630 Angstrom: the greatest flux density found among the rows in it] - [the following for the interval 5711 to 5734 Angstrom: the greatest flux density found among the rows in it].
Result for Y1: -7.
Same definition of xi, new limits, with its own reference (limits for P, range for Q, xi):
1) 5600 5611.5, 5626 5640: 0.007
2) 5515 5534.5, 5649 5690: 0.081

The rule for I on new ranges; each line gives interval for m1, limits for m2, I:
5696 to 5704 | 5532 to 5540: 1.015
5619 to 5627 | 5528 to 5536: 1.011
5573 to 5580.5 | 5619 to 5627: 1.008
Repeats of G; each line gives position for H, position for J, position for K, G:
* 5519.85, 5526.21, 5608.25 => 1.12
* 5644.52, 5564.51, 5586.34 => 1.07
